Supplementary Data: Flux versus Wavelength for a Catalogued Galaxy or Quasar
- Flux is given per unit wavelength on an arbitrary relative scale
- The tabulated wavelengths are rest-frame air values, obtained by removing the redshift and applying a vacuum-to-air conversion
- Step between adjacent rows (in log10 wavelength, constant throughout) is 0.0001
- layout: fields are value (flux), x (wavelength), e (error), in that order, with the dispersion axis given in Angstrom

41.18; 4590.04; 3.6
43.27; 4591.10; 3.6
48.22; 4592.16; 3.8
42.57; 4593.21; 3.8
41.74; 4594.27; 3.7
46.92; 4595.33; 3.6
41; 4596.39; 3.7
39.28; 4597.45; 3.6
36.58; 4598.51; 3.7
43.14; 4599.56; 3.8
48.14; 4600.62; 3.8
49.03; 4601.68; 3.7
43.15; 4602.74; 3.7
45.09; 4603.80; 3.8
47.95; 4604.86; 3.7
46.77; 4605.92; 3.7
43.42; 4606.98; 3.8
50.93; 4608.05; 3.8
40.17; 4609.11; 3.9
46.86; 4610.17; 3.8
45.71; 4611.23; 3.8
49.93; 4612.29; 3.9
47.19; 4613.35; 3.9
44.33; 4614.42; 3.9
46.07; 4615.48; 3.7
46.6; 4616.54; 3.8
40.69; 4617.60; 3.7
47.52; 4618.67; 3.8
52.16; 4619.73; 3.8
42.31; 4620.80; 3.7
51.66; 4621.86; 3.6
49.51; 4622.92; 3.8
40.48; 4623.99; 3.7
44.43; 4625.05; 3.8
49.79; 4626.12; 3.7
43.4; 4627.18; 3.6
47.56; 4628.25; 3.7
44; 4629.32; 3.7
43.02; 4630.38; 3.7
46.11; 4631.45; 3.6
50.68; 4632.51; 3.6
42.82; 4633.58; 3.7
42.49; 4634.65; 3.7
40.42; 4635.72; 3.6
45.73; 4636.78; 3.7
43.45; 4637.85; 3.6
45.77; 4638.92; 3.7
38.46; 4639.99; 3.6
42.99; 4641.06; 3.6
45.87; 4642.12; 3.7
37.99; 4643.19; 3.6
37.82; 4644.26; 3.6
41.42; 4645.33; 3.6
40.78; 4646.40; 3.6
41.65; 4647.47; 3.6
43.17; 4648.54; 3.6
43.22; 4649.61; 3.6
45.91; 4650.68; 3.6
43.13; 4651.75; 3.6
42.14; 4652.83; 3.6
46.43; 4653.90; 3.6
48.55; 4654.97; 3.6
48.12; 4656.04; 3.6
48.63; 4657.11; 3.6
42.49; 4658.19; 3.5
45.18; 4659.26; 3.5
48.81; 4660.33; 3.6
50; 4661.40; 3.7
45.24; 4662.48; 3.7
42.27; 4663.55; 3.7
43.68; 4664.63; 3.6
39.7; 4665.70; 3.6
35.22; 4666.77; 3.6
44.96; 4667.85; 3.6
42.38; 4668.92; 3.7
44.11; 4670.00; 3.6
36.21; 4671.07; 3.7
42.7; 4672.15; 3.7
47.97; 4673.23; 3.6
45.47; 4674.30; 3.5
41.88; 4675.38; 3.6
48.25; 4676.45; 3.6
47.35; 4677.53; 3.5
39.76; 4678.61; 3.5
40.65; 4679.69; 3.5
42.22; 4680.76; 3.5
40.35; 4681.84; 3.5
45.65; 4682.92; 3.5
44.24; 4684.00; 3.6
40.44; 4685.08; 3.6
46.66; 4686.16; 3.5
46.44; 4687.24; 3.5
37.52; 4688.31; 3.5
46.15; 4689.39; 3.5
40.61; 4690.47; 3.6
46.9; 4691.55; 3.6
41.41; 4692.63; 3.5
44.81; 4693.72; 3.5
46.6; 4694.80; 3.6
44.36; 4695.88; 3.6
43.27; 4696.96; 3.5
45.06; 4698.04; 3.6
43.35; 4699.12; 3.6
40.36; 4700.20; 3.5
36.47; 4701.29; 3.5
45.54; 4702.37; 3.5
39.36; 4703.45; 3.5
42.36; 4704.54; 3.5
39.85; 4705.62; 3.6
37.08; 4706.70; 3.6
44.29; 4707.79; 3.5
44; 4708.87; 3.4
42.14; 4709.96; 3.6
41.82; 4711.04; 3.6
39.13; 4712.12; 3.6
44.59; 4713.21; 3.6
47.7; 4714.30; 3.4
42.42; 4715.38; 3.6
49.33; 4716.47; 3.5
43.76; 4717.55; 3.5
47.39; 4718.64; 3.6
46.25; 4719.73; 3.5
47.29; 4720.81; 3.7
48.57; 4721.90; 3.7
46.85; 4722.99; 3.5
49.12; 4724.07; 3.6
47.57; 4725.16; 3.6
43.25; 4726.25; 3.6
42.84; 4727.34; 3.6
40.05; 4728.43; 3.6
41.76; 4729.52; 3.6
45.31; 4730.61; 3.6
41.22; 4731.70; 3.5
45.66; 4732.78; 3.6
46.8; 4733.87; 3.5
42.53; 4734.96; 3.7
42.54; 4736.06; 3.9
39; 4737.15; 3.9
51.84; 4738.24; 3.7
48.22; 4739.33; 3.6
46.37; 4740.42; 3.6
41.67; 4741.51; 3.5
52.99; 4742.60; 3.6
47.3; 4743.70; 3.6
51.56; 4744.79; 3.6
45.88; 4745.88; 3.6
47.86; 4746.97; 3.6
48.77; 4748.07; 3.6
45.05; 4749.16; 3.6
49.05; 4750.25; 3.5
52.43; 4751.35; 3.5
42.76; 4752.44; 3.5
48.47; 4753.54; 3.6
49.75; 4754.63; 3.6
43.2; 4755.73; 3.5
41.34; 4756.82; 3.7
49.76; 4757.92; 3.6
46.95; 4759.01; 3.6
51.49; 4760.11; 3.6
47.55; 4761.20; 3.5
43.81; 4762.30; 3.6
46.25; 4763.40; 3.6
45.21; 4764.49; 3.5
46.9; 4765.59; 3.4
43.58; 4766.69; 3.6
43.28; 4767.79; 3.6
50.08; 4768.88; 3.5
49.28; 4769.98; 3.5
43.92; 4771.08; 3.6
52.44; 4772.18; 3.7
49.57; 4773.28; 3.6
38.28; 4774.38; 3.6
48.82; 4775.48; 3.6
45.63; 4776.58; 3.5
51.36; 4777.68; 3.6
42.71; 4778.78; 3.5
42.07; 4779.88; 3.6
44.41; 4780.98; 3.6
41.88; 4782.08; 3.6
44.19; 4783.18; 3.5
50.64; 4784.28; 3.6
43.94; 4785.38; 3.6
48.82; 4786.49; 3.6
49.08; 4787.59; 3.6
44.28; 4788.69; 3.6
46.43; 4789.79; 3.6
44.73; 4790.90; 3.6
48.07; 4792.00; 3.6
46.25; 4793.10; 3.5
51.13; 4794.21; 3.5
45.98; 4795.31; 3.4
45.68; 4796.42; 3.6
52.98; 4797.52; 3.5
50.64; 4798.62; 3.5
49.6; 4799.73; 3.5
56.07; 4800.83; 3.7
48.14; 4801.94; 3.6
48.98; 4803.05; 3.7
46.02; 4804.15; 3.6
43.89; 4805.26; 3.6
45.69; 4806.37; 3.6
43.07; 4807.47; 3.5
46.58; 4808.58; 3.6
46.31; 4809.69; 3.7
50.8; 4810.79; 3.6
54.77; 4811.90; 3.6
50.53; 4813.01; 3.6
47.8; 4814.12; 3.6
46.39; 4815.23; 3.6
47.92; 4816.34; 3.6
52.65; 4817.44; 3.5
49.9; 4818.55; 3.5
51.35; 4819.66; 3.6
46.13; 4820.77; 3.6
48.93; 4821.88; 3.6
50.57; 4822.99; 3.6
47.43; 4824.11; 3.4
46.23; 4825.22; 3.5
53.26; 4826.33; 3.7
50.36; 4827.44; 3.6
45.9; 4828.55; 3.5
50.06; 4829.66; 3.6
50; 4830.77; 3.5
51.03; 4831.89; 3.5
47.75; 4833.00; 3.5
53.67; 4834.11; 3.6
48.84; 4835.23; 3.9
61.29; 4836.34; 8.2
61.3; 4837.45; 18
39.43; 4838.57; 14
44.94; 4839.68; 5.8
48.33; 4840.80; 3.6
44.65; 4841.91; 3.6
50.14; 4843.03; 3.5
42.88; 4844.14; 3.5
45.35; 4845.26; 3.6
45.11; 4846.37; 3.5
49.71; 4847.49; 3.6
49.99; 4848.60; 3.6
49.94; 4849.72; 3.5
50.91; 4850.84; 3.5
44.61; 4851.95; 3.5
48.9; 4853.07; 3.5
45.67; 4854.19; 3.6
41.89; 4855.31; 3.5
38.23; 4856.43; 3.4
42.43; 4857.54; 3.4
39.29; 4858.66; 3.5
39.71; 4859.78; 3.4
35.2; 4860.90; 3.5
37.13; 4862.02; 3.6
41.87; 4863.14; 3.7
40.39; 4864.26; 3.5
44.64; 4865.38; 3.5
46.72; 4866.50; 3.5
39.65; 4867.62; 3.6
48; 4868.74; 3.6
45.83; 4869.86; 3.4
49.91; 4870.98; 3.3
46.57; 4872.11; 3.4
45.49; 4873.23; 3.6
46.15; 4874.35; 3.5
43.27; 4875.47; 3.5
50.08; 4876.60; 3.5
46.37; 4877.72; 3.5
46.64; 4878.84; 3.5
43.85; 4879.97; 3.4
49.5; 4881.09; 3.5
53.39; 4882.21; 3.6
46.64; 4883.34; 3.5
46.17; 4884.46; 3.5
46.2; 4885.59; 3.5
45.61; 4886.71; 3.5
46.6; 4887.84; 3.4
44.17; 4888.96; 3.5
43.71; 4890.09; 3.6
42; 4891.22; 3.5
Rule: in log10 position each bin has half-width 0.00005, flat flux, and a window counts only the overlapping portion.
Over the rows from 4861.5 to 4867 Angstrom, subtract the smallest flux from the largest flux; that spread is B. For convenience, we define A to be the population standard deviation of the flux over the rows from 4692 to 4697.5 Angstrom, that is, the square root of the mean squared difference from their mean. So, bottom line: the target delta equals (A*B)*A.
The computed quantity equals 28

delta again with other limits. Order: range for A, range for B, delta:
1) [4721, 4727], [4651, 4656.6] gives 27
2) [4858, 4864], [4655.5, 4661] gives 33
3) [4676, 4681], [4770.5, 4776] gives 173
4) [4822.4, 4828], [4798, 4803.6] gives 49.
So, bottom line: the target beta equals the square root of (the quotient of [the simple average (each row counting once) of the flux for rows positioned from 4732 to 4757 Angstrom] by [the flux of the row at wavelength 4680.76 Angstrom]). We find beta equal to 1.05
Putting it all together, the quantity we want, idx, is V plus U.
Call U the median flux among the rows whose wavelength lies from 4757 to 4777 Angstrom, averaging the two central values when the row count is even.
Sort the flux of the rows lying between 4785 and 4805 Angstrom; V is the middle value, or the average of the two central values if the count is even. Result 95.0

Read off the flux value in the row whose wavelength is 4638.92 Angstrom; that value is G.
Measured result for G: 45.77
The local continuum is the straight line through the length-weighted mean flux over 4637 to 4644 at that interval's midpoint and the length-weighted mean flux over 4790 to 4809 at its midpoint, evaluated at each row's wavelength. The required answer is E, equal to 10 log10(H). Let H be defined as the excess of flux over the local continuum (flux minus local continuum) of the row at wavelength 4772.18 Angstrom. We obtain 7.4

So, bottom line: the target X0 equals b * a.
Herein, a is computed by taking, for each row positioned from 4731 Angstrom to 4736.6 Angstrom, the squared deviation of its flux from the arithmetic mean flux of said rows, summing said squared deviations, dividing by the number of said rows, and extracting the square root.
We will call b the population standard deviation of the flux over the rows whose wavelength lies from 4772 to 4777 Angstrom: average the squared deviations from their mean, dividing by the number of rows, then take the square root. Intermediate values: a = 2.1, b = 4.8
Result 10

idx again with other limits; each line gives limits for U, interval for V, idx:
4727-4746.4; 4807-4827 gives 93.9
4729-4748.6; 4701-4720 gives 89.2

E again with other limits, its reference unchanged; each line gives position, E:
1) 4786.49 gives 1.6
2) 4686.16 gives 4.3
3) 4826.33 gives 6.5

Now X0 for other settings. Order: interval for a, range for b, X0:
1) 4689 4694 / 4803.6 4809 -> 3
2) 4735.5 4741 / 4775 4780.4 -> 16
